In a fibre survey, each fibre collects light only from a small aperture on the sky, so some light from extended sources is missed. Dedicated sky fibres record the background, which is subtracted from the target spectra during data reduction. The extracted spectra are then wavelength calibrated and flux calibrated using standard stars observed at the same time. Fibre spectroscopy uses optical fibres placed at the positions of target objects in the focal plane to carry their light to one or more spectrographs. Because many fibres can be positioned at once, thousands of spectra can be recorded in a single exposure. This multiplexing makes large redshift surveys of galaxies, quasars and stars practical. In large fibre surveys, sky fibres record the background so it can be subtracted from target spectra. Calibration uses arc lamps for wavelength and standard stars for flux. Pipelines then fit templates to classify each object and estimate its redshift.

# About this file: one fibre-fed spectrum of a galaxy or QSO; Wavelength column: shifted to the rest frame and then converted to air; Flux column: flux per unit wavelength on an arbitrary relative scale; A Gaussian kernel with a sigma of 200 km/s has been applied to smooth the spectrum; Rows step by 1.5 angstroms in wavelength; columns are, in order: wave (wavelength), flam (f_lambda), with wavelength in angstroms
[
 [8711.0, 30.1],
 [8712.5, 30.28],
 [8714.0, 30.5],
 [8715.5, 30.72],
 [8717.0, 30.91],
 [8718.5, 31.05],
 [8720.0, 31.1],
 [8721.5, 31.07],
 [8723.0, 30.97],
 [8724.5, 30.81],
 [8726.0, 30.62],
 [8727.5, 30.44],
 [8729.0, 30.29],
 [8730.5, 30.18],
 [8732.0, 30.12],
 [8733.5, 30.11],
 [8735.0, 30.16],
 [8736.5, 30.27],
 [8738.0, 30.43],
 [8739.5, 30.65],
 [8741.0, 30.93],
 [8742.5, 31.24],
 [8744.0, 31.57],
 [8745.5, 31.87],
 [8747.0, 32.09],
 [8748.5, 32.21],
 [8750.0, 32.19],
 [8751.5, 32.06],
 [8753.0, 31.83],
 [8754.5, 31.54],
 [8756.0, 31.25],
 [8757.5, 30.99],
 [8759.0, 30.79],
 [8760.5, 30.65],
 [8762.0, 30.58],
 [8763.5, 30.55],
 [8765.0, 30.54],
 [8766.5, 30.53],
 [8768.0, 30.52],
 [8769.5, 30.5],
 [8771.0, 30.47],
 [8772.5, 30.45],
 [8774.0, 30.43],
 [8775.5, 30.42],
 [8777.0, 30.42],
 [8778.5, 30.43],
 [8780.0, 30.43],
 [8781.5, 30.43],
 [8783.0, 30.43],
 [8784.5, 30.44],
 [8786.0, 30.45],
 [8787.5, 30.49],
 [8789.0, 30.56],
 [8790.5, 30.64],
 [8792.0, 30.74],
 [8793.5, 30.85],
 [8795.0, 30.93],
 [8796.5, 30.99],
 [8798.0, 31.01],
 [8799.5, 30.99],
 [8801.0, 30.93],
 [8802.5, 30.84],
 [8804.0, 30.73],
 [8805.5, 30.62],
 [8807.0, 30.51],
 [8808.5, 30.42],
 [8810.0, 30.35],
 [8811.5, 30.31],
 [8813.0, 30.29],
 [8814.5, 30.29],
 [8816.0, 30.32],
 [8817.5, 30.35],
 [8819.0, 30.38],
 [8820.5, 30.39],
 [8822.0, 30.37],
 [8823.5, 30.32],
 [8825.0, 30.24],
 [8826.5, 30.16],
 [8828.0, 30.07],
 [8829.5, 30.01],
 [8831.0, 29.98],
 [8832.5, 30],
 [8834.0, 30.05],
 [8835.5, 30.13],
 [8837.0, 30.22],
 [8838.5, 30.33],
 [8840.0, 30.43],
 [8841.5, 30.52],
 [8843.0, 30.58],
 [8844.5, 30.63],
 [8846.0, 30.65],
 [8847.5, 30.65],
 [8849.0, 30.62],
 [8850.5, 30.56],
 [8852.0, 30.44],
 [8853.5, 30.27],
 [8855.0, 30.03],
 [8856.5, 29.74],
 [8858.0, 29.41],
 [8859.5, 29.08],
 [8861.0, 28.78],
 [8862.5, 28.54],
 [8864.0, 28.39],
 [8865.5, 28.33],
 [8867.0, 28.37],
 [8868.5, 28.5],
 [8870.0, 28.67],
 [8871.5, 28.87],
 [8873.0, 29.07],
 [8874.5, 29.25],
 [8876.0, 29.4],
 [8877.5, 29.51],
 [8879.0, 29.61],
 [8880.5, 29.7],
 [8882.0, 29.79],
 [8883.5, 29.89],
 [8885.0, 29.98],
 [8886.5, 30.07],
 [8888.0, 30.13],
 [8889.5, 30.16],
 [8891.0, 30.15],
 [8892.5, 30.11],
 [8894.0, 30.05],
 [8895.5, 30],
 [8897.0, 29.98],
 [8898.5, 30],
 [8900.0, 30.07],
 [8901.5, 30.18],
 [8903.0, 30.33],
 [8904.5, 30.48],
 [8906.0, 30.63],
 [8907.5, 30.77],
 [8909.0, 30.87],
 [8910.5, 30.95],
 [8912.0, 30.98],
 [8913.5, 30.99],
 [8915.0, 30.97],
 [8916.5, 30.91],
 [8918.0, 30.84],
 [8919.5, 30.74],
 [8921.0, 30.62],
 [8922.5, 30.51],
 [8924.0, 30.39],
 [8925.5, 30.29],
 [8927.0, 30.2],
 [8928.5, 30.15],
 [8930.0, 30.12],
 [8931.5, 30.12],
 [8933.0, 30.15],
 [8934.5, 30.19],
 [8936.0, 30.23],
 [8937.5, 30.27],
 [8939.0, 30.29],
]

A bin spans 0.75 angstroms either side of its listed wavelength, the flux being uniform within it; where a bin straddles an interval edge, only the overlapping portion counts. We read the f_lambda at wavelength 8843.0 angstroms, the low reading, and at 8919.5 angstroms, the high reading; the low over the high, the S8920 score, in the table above 0.99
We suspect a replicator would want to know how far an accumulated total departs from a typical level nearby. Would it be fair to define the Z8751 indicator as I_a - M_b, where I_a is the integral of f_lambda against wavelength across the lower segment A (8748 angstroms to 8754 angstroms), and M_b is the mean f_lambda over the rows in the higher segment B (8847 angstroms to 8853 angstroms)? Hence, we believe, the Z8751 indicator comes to 162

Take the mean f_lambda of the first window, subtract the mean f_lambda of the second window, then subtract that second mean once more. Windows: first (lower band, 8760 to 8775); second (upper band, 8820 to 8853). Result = -30.15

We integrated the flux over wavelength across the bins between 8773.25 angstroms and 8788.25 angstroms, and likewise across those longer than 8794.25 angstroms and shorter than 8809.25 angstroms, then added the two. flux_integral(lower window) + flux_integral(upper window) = 918.5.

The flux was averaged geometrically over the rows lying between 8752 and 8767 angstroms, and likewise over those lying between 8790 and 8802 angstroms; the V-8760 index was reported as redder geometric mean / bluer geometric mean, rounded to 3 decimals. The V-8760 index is 0.999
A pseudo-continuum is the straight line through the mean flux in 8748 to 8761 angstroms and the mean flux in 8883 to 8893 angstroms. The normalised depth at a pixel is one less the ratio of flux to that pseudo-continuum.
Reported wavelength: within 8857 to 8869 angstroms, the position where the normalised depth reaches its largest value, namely 8865.5 angstroms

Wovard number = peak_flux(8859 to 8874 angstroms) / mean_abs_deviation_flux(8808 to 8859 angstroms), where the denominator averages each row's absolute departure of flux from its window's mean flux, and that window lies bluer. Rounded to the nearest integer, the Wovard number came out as 149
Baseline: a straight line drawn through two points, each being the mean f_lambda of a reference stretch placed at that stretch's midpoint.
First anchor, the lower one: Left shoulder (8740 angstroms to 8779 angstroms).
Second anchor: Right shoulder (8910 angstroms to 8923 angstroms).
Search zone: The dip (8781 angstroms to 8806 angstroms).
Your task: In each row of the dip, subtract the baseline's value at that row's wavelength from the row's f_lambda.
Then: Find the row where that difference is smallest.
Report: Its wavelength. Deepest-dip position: 8781.5 angstroms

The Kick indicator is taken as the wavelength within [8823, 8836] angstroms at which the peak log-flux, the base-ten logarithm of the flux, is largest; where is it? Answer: 8823.5 angstroms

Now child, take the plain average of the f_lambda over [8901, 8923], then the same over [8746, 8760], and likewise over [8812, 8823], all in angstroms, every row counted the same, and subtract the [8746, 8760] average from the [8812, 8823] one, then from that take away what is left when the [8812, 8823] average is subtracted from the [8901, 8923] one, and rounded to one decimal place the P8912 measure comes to -1.7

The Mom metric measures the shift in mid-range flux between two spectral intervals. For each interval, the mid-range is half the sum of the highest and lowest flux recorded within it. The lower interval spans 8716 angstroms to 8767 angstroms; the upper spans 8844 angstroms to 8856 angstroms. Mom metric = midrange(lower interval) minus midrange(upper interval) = 0.82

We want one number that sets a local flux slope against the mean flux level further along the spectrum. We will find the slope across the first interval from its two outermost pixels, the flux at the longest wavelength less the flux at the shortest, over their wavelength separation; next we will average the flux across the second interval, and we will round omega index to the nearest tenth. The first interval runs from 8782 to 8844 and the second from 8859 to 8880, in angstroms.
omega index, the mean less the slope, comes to 28.9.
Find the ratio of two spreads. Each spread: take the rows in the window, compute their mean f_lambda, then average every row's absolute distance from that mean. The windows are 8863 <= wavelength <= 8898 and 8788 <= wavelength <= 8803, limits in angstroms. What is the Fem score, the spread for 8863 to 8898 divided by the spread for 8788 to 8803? 4.58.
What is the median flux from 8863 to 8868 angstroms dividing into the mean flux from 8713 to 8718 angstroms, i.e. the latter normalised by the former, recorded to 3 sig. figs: 1.08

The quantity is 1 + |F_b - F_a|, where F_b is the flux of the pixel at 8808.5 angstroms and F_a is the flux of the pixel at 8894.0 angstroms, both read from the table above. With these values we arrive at 1.37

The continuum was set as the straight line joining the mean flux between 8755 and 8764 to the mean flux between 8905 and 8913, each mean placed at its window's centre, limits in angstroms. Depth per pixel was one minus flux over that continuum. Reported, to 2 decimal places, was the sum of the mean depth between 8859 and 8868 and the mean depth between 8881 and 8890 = 0.10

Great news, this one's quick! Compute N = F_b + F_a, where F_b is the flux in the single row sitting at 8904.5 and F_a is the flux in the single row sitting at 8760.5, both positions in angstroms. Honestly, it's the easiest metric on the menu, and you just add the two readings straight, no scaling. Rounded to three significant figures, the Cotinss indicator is 61.1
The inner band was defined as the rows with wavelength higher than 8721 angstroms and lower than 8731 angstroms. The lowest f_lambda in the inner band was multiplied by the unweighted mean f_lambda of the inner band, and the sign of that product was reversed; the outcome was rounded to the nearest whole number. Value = -924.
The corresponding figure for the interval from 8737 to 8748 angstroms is -951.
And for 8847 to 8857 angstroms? -902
